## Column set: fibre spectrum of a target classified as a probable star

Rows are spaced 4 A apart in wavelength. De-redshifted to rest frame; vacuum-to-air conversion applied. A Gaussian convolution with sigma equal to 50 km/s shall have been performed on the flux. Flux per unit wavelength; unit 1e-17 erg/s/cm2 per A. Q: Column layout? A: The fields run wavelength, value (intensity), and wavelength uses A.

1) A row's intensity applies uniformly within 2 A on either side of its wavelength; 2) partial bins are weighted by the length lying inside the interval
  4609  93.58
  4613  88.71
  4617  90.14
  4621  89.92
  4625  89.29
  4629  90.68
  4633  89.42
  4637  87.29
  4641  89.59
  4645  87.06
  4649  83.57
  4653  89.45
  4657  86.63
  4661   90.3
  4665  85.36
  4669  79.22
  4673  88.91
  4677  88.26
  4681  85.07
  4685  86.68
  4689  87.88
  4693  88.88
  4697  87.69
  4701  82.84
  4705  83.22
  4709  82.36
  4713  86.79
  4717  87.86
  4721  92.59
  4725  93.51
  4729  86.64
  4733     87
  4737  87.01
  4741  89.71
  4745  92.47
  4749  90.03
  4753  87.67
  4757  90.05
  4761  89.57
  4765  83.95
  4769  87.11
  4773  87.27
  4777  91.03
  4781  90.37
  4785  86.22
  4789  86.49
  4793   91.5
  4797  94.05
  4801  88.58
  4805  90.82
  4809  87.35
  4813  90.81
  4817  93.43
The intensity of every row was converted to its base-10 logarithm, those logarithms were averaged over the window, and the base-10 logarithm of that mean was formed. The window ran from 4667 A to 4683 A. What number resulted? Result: 0.286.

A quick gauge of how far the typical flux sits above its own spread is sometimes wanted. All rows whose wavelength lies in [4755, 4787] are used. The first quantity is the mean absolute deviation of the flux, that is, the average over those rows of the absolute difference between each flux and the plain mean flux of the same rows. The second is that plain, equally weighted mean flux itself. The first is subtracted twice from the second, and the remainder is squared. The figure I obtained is 7069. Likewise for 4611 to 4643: 7736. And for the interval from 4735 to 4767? 7210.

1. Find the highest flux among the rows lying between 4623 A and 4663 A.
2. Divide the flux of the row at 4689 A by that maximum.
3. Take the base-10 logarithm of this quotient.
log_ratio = -0.01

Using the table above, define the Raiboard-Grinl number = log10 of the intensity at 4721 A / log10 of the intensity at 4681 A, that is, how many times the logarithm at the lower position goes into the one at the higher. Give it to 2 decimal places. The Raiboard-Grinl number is 1.02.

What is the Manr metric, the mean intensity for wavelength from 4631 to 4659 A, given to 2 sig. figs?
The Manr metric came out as 88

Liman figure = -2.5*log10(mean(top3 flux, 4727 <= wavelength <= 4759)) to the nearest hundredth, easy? -4.90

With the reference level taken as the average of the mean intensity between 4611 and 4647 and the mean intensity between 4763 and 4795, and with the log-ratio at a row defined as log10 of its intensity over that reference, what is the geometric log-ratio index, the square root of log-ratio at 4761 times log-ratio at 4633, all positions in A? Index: 0.0046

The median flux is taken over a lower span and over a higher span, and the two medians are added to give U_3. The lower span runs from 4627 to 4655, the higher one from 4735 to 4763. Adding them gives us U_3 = 179.1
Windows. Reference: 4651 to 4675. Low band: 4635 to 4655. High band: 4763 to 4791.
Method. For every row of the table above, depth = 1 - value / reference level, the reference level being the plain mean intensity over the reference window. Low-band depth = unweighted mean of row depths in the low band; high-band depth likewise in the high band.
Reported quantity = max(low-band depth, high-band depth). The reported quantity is -0.009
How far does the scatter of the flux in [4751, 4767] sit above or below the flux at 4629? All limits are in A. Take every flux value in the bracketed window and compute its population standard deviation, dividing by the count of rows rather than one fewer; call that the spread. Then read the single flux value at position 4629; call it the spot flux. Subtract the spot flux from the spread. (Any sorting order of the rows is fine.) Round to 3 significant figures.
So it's -88.3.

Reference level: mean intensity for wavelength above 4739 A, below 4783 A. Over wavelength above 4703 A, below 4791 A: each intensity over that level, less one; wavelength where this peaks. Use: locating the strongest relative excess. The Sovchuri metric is 4725 A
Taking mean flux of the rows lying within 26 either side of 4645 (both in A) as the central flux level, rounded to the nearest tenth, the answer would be 87.5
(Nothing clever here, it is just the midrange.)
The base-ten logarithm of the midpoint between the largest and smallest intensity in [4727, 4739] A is 1.94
